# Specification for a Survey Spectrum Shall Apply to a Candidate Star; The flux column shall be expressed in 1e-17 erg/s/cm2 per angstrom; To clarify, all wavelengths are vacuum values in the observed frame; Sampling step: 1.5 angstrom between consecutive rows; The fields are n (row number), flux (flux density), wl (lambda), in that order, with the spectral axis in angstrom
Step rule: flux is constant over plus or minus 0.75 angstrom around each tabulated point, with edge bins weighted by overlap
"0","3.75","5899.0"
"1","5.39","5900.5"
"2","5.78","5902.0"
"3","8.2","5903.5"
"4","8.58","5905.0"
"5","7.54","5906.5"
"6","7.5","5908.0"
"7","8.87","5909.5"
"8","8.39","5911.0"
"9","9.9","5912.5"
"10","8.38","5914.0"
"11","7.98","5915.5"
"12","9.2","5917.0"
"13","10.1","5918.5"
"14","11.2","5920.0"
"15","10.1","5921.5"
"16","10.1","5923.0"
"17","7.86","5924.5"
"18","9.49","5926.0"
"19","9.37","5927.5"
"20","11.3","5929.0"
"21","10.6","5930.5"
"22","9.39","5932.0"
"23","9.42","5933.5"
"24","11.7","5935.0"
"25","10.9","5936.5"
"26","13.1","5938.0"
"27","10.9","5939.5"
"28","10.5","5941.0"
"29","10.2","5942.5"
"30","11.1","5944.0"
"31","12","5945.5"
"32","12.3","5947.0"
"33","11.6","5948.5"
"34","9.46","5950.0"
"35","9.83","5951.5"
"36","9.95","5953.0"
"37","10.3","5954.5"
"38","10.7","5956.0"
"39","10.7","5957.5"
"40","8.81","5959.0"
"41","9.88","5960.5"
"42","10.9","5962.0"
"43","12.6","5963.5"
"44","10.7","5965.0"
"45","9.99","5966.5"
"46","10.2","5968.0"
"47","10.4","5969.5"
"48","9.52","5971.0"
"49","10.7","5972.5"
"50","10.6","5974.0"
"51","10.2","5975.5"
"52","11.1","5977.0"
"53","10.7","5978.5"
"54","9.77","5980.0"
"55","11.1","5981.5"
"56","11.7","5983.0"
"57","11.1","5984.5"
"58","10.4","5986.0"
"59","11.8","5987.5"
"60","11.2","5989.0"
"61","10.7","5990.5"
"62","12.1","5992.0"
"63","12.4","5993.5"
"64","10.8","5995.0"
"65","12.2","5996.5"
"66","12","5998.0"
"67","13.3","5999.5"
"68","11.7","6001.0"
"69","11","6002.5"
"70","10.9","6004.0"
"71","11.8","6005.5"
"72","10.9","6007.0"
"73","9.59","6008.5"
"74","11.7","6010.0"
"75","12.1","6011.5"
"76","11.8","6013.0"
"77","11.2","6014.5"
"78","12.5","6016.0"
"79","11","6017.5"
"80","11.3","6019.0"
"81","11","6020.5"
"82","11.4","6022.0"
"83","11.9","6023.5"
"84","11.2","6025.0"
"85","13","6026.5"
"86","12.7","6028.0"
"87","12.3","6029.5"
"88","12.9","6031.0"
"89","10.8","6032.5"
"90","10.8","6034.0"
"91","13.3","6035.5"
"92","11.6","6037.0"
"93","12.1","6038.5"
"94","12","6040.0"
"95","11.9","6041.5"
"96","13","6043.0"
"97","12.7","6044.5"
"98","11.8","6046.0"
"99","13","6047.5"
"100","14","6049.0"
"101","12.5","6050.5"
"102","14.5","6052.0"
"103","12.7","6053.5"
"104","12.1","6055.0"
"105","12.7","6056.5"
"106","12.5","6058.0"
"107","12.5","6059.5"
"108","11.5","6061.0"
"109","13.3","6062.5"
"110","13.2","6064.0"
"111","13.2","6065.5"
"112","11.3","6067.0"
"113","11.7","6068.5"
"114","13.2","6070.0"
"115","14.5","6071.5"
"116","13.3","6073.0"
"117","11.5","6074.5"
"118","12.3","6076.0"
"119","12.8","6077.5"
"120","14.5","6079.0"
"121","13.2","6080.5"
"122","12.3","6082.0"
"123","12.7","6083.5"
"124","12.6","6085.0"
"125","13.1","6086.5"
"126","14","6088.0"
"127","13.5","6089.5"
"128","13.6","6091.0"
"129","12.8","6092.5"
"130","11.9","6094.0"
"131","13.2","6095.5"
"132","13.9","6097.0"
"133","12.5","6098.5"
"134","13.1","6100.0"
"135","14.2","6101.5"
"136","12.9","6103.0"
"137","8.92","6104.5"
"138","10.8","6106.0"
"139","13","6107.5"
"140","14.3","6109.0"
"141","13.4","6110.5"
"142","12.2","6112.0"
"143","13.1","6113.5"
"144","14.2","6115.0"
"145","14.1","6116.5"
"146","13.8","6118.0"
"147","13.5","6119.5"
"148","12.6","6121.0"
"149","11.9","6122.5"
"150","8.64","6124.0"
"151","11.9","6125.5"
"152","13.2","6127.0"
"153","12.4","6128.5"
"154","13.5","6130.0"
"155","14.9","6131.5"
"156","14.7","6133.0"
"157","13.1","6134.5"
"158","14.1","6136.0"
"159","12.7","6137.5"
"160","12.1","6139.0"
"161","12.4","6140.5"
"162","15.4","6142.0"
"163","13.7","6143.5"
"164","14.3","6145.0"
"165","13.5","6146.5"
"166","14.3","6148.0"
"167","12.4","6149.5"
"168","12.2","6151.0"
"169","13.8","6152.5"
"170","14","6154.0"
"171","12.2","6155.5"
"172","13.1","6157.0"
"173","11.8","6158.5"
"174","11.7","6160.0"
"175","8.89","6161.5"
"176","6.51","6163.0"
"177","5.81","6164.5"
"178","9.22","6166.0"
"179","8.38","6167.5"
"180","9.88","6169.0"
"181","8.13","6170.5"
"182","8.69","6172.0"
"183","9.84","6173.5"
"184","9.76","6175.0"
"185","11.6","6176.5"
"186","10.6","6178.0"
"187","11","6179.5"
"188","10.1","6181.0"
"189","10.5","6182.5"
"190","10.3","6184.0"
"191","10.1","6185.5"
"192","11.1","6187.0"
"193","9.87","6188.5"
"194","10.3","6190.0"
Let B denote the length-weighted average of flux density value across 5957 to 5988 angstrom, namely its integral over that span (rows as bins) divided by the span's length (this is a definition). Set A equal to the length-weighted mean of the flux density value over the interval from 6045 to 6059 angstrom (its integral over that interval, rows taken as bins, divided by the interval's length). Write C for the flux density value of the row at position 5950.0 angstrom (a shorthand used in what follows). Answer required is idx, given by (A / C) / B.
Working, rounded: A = 12.9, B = 10.6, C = 9.46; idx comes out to 0.13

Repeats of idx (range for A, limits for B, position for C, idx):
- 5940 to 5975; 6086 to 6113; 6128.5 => 0.07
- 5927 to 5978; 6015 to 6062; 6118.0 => 0.06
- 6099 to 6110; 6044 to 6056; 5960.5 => 0.10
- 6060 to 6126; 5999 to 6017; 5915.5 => 0.14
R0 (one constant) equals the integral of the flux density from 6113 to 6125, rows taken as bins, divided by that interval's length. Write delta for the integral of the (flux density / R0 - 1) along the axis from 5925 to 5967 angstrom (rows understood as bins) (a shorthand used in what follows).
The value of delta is -6.9 angstrom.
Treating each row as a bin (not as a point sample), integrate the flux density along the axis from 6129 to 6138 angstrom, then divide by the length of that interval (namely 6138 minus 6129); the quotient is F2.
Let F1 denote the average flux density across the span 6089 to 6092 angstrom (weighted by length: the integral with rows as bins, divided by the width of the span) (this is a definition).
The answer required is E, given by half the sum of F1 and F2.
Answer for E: 14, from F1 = 13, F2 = 13.8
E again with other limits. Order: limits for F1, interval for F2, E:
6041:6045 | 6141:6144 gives 14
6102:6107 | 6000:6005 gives 11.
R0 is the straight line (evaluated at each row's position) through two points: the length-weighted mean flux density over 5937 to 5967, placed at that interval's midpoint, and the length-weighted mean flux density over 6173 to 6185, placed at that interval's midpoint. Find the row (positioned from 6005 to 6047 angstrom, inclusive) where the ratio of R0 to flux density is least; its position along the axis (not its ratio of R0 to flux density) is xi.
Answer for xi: 6035.5 angstrom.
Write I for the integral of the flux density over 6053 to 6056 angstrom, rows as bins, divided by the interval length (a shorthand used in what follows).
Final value 12.4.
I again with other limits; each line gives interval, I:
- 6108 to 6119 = 13.6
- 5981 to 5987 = 11.1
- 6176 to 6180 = 11.0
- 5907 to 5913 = 8.6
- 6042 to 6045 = 12.8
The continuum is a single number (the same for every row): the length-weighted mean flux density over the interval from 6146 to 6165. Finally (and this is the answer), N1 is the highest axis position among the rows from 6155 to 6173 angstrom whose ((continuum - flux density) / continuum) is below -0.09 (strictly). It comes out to 6157.0 angstrom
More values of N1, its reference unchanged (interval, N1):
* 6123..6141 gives 6137.5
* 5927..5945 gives 5938.0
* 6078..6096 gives 6095.5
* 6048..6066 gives 6065.5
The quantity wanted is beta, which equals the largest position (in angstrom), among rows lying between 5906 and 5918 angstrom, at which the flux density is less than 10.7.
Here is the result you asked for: 5917.0 angstrom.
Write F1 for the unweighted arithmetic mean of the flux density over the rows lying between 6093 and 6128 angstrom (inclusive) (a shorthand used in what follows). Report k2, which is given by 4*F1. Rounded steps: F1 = 12.7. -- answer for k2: 50.7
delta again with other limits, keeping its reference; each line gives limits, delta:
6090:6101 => 0.3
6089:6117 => 0.5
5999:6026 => -2.7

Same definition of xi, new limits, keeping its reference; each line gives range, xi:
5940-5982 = 5963.5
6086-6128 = 6109.0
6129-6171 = 6142.0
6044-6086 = 6079.0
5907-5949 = 5938.0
